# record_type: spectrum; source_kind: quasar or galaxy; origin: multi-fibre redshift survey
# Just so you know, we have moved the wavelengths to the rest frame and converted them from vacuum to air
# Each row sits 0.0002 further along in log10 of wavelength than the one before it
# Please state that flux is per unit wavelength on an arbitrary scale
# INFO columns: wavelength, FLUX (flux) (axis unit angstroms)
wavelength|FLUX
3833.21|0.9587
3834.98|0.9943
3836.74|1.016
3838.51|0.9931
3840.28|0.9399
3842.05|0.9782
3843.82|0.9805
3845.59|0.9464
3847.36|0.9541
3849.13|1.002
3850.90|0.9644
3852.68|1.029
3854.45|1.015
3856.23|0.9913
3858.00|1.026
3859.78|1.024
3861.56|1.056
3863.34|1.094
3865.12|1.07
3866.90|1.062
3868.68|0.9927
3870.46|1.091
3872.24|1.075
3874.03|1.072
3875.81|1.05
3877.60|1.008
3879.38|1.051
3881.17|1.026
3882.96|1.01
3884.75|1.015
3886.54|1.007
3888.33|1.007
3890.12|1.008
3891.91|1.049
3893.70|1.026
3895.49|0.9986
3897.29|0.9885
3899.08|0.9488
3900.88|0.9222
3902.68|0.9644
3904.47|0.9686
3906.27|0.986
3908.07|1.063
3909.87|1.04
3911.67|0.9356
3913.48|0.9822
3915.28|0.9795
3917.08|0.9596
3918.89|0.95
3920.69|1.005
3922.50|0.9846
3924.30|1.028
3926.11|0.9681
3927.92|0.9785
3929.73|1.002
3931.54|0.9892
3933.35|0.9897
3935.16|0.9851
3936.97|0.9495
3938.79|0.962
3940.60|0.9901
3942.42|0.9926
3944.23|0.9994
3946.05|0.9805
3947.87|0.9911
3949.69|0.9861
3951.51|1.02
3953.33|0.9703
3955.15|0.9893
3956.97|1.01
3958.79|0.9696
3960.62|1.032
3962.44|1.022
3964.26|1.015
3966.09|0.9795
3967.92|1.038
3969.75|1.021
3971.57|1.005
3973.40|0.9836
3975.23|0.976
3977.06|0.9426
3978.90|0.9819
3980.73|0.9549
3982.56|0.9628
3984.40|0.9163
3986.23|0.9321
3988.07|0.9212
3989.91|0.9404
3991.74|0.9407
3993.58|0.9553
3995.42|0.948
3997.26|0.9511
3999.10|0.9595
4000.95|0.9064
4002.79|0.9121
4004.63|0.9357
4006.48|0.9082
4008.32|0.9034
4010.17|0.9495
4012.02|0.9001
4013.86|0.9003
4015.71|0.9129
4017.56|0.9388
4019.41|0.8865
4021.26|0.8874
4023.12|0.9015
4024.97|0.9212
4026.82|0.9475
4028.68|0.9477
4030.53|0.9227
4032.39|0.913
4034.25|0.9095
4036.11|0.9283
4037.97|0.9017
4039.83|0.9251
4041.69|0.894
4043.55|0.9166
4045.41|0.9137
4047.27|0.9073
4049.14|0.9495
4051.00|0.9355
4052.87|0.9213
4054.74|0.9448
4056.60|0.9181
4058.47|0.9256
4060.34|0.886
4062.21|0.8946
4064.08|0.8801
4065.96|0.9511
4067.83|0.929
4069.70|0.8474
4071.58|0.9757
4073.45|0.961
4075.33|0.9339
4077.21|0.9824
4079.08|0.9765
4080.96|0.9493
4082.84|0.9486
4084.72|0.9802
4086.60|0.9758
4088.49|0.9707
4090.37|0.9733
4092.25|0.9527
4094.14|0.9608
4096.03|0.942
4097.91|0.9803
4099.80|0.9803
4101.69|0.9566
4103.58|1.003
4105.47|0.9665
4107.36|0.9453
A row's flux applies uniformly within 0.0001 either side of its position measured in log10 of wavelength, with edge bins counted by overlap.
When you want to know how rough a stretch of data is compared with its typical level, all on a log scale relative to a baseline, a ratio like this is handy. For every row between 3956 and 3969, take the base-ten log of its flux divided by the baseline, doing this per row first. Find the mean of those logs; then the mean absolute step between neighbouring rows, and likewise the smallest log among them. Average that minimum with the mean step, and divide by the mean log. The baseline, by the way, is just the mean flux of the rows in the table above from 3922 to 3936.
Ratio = 0.38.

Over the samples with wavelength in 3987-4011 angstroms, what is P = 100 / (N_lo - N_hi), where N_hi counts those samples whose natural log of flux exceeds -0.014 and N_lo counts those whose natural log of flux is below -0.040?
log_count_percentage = 8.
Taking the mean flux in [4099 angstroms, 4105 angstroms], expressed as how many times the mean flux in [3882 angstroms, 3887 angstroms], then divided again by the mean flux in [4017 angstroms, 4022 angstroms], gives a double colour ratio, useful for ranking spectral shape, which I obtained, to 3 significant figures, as 1.07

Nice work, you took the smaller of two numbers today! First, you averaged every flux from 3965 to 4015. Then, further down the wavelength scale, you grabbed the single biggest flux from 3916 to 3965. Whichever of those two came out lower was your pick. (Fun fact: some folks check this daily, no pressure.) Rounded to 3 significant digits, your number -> 0.949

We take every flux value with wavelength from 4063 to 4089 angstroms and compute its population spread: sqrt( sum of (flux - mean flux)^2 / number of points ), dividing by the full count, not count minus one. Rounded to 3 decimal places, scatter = 0.038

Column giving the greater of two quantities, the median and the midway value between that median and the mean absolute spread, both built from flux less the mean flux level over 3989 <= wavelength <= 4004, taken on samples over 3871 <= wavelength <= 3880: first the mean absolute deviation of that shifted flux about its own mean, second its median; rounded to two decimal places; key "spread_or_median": 0.11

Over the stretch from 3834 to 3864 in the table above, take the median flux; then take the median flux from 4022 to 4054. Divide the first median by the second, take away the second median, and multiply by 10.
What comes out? 1.6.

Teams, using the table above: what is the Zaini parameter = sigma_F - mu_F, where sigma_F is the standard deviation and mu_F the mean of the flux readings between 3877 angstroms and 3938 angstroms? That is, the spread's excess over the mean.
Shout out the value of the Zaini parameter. -0.96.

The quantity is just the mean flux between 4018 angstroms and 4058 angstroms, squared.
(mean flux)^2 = 0.84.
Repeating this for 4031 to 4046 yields 0.83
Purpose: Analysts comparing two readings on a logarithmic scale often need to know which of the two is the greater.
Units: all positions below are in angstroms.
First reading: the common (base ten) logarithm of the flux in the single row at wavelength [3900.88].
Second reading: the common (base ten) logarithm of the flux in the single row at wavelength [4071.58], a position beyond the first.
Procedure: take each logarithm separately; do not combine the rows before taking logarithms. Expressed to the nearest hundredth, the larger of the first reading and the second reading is -0.01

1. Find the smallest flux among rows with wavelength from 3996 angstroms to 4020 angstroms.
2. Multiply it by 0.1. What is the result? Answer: 0.089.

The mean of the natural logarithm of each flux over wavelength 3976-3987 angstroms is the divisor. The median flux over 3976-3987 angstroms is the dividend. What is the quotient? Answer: -18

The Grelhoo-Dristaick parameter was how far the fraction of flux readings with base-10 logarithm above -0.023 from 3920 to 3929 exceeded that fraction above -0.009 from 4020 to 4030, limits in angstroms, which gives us 1.0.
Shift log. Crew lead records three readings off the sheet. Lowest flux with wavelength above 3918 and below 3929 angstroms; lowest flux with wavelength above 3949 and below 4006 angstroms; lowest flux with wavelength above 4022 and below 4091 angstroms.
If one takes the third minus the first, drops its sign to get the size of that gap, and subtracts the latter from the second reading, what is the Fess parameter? 0.804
